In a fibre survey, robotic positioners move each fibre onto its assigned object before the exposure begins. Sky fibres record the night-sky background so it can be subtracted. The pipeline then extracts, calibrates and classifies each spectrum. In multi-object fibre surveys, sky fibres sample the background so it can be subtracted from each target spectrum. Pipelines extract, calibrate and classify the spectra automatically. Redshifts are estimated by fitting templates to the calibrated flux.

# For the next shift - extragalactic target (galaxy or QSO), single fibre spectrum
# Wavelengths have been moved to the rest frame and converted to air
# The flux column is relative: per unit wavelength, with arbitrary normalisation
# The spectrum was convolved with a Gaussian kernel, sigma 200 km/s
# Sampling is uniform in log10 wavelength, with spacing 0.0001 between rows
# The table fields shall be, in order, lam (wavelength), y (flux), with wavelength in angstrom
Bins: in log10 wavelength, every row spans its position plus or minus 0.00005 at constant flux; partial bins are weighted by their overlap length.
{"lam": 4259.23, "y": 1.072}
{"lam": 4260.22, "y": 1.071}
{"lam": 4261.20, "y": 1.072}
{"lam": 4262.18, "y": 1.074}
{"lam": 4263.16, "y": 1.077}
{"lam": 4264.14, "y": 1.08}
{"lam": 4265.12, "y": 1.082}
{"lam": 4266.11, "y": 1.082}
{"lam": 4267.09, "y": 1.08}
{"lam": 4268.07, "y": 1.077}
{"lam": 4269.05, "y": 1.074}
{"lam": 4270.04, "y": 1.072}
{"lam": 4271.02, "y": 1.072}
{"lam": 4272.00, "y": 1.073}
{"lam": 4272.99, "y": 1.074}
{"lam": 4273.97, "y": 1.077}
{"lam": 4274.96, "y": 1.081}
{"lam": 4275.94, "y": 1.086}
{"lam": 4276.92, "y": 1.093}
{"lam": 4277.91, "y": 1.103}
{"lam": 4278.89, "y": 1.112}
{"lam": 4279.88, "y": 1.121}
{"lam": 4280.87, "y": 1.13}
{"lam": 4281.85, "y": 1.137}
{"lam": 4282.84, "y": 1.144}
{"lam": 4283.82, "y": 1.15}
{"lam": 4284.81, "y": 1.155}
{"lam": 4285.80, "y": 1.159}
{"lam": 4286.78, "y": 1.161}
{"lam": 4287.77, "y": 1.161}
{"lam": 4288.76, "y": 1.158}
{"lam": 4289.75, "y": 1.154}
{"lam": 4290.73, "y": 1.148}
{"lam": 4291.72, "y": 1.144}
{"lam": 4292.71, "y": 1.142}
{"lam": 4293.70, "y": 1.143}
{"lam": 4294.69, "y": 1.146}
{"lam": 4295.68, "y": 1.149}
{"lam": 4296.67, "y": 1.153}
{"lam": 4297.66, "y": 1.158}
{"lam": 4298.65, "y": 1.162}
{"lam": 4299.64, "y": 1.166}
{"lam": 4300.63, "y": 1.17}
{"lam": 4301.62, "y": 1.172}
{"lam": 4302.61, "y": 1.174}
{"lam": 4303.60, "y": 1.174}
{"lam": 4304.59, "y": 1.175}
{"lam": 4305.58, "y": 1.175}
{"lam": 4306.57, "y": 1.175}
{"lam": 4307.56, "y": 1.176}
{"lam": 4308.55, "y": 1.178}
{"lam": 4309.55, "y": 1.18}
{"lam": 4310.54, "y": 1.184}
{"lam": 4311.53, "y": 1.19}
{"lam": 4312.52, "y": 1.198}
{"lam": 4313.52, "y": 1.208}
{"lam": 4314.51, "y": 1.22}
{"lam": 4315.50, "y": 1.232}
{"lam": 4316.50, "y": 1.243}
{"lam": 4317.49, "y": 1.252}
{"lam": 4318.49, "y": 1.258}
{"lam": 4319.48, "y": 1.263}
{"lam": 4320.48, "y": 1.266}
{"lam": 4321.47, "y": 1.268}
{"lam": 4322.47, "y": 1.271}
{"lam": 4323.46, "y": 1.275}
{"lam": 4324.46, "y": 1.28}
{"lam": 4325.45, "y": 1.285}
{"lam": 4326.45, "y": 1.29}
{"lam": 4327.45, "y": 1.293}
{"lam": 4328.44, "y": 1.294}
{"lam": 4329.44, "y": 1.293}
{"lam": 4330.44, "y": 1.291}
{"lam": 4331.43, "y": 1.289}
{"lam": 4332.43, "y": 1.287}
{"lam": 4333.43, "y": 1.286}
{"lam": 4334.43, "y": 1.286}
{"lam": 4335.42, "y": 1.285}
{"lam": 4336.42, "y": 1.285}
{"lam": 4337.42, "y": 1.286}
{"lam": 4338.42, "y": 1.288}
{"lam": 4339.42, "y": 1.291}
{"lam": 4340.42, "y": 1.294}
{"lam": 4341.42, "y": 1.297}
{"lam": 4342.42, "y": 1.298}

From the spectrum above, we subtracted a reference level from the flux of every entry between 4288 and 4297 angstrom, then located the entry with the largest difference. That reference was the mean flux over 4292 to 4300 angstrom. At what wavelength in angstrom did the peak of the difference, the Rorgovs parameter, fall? 4288.76 angstrom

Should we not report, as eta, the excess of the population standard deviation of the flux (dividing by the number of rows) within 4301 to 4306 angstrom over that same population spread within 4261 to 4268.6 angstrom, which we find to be -0.002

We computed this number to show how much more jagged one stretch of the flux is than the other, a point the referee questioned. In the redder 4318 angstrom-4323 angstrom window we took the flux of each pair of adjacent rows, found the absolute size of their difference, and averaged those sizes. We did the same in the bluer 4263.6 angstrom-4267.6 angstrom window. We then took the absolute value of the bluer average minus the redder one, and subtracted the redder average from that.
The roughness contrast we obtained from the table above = -0.0013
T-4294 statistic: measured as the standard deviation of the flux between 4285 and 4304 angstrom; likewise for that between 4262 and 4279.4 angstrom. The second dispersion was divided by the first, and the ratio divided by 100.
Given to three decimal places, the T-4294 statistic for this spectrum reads 0.010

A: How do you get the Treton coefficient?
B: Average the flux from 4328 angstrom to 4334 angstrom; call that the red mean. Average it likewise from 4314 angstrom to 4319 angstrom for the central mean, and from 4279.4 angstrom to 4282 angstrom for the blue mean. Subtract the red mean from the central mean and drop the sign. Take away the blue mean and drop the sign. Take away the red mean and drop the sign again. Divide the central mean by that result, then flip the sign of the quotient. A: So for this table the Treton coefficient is -6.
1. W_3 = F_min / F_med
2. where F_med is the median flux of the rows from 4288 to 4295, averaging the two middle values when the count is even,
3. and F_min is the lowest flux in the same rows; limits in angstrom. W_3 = 0.9965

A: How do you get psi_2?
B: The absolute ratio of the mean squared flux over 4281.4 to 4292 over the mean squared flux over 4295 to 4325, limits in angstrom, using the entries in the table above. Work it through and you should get 0.913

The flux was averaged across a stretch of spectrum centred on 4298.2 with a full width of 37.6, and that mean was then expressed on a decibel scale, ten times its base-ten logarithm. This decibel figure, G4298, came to 0.67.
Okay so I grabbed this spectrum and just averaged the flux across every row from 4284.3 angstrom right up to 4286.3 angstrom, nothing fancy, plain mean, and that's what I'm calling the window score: 1.16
